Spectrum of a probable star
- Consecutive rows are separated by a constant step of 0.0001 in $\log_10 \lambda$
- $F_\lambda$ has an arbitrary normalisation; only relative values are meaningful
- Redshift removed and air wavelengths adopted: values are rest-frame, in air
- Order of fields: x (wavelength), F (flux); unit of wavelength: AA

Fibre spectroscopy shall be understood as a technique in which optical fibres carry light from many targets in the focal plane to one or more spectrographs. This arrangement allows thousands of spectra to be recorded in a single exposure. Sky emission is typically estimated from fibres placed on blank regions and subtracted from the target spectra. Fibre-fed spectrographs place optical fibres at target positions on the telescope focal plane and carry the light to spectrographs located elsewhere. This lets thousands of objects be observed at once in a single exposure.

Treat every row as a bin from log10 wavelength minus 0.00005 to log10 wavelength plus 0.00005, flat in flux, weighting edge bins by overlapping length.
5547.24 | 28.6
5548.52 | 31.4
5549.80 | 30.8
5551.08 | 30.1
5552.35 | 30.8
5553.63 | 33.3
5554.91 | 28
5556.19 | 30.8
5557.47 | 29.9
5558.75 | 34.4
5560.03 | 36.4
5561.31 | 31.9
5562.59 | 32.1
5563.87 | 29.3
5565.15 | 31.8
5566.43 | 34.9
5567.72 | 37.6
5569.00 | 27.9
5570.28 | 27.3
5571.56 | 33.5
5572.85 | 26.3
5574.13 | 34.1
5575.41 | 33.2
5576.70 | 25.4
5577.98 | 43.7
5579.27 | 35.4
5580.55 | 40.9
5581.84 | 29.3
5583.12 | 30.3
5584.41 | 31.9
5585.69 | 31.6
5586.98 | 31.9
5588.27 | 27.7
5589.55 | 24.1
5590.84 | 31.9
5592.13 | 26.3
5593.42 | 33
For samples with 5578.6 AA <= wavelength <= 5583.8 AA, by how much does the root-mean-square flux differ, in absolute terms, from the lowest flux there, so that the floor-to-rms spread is 5.0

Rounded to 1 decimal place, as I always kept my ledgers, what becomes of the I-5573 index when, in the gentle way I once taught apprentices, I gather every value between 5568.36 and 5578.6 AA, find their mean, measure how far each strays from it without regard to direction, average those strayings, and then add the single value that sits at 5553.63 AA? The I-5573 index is 38.0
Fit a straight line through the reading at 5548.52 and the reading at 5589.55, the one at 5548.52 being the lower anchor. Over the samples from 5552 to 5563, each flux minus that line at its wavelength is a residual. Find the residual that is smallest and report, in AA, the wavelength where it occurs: 5554.91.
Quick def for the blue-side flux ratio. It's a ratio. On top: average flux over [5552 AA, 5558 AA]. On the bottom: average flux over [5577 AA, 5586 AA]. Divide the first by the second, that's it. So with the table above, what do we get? 0.88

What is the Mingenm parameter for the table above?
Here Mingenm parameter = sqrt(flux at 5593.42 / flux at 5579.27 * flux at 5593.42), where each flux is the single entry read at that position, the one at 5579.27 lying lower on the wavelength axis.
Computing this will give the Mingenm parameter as 5.5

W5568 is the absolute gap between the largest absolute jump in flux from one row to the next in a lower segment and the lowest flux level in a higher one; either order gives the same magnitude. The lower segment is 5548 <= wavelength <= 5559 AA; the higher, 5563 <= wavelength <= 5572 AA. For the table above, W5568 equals 22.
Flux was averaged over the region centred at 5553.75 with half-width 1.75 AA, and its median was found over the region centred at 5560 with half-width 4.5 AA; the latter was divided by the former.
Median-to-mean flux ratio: 1.04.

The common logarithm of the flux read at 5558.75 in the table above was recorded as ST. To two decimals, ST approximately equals 1.54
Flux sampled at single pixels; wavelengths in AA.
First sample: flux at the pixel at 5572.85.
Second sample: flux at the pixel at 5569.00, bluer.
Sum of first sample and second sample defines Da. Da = 54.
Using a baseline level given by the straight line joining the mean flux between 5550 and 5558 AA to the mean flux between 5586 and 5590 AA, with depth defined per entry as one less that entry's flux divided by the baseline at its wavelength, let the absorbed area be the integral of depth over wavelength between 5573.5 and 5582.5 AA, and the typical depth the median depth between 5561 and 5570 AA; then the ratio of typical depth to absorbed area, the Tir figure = 0.039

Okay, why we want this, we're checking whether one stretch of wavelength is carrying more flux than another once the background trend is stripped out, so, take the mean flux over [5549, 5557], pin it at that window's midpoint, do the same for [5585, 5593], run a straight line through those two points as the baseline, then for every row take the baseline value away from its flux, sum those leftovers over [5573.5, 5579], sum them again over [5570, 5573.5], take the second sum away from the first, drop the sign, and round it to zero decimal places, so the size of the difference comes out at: 20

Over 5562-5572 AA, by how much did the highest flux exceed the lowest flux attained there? 10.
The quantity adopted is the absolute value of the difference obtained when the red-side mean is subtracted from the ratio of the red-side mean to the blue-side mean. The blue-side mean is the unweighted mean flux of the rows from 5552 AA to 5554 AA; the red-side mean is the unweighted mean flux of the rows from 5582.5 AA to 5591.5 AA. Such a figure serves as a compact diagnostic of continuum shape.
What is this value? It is 29.0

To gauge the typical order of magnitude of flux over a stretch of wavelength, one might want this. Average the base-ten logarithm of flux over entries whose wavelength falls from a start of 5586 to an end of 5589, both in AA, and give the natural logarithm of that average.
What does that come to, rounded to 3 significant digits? 0.387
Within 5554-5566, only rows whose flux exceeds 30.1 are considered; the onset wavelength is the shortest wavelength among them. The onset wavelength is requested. 5556.19 AA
